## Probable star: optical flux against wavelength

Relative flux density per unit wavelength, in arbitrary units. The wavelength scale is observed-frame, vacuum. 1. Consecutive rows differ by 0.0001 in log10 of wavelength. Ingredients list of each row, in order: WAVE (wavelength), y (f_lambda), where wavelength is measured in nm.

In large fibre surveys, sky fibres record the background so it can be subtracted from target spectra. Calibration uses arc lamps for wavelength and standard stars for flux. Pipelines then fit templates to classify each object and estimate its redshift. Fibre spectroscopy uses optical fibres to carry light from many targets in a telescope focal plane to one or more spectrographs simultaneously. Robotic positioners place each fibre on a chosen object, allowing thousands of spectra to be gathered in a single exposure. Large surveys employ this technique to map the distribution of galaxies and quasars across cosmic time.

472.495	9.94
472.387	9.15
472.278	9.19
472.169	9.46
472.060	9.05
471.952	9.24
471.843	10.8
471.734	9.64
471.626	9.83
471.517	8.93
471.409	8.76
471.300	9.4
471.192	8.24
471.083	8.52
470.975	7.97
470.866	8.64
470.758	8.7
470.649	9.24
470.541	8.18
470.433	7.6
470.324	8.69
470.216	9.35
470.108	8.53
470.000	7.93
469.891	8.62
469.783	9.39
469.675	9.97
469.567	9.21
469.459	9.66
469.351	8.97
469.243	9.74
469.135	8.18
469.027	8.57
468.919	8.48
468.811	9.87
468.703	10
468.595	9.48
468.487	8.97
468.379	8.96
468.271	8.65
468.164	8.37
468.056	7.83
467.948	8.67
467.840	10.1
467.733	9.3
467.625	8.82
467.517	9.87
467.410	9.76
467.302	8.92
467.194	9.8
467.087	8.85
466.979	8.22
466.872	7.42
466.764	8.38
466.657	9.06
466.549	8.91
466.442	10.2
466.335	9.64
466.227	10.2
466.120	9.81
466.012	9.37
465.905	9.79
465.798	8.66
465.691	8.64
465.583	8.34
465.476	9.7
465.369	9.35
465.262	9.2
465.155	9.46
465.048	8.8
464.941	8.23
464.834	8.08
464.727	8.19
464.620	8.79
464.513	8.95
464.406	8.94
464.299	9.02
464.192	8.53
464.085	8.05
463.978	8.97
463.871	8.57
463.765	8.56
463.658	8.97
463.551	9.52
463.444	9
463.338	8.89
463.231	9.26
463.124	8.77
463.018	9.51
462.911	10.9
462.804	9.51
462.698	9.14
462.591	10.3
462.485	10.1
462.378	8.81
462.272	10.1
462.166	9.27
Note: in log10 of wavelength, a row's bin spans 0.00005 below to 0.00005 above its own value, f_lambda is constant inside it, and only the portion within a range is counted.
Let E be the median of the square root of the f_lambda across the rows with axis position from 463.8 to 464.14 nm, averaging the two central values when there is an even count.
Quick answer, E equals 2.93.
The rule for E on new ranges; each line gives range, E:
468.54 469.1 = 3.08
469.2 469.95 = 3.06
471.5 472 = 3.10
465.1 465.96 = 3.05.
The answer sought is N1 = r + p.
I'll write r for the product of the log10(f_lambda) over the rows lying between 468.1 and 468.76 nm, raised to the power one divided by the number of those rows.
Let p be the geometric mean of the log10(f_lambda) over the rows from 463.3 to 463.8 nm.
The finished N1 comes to 1.91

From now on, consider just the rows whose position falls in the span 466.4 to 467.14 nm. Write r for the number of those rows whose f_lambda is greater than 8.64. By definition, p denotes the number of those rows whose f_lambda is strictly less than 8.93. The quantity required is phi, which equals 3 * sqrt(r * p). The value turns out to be 13.4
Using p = 5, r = 4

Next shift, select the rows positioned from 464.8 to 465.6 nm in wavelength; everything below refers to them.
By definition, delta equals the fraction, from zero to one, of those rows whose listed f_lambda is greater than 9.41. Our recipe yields 0.25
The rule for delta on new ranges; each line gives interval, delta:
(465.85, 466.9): 0.50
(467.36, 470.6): 0.30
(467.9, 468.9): 0.33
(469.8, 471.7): 0.06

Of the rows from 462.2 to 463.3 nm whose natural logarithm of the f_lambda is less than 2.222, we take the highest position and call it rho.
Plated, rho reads 463.124 nm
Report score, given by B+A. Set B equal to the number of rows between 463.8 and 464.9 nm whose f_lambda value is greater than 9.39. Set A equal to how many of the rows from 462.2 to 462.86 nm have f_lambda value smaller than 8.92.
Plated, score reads 1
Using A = 1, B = 0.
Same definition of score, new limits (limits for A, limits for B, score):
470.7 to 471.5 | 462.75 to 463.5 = 9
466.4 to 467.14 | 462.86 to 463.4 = 7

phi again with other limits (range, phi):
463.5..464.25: 10.4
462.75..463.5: 11.2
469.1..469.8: 7.3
